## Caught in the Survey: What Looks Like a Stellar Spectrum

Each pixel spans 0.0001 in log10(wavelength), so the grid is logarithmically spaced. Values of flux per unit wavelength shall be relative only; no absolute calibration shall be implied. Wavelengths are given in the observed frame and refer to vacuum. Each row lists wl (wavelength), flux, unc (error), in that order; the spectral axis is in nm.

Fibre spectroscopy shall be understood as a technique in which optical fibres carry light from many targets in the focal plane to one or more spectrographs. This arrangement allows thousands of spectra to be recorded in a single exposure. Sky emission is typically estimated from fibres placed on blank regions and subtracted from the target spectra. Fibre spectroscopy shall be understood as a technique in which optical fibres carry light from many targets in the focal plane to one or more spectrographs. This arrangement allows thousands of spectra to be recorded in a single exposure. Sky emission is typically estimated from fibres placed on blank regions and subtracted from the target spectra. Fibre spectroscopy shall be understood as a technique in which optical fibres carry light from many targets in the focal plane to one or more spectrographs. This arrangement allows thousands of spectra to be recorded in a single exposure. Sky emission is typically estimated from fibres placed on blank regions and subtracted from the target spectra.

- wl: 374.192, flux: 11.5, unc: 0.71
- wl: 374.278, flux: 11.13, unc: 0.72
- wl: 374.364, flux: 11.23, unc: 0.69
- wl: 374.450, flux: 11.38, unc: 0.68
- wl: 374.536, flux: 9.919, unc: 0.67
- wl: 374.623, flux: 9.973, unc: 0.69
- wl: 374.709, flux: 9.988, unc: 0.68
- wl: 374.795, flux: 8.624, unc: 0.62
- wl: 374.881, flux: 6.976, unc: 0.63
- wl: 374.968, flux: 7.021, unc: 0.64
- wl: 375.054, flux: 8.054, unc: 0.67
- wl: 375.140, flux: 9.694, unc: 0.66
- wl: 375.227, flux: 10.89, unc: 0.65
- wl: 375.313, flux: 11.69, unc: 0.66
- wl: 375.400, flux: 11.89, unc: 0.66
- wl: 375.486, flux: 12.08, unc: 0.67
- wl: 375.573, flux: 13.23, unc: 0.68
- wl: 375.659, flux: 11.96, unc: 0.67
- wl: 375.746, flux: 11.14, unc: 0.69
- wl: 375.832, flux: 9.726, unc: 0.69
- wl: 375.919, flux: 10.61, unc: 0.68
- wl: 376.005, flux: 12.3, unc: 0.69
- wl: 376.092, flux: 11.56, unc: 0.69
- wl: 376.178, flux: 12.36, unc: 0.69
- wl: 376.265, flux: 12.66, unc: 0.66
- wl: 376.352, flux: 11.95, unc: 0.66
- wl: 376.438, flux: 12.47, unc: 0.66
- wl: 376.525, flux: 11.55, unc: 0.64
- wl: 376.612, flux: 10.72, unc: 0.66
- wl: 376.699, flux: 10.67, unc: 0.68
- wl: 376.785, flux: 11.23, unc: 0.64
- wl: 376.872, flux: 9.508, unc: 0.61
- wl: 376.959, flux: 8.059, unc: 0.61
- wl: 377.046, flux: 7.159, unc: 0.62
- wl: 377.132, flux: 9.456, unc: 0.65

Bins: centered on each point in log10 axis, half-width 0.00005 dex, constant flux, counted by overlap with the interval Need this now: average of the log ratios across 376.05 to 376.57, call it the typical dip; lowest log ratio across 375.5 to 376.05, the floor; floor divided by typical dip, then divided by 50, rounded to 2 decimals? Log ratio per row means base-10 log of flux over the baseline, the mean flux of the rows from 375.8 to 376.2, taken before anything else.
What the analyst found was -0.05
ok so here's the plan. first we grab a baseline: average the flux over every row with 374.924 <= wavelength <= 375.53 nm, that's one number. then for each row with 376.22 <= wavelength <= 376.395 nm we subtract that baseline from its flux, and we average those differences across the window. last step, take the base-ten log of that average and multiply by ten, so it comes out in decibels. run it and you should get 3.3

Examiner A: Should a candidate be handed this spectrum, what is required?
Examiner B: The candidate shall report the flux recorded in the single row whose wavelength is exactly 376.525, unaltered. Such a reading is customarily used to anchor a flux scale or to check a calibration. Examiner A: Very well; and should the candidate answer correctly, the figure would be 11.55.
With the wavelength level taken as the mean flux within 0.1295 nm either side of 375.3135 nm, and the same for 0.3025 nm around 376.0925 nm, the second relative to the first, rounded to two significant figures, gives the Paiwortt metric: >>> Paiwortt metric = 1.0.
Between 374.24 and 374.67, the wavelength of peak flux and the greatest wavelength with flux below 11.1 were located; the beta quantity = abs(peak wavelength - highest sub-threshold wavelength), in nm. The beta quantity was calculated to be 0.17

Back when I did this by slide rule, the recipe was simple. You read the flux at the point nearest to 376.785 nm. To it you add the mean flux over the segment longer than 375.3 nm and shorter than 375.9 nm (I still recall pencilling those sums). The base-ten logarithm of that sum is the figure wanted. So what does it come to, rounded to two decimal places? 1.36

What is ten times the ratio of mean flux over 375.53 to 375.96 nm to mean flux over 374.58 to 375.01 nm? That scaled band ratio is 13.3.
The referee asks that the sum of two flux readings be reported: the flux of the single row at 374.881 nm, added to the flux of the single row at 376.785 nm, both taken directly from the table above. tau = 18.2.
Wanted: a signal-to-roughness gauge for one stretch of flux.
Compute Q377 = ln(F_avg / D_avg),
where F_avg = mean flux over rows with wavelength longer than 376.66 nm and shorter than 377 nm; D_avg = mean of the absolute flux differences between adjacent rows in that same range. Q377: 2.1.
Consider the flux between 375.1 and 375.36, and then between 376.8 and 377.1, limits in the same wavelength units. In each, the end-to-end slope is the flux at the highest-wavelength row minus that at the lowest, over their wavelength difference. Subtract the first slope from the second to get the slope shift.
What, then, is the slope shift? -25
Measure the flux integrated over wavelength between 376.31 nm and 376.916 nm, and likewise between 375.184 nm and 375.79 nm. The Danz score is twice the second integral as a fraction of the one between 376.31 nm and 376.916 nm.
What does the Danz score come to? 2.1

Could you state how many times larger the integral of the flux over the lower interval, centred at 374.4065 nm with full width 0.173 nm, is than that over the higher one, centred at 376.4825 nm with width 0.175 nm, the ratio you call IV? 0.94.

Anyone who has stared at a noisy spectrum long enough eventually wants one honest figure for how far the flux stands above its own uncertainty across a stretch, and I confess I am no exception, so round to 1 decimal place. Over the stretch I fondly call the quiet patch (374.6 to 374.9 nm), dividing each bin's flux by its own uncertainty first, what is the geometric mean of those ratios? 13.4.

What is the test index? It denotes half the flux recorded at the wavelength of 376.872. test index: 4.8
